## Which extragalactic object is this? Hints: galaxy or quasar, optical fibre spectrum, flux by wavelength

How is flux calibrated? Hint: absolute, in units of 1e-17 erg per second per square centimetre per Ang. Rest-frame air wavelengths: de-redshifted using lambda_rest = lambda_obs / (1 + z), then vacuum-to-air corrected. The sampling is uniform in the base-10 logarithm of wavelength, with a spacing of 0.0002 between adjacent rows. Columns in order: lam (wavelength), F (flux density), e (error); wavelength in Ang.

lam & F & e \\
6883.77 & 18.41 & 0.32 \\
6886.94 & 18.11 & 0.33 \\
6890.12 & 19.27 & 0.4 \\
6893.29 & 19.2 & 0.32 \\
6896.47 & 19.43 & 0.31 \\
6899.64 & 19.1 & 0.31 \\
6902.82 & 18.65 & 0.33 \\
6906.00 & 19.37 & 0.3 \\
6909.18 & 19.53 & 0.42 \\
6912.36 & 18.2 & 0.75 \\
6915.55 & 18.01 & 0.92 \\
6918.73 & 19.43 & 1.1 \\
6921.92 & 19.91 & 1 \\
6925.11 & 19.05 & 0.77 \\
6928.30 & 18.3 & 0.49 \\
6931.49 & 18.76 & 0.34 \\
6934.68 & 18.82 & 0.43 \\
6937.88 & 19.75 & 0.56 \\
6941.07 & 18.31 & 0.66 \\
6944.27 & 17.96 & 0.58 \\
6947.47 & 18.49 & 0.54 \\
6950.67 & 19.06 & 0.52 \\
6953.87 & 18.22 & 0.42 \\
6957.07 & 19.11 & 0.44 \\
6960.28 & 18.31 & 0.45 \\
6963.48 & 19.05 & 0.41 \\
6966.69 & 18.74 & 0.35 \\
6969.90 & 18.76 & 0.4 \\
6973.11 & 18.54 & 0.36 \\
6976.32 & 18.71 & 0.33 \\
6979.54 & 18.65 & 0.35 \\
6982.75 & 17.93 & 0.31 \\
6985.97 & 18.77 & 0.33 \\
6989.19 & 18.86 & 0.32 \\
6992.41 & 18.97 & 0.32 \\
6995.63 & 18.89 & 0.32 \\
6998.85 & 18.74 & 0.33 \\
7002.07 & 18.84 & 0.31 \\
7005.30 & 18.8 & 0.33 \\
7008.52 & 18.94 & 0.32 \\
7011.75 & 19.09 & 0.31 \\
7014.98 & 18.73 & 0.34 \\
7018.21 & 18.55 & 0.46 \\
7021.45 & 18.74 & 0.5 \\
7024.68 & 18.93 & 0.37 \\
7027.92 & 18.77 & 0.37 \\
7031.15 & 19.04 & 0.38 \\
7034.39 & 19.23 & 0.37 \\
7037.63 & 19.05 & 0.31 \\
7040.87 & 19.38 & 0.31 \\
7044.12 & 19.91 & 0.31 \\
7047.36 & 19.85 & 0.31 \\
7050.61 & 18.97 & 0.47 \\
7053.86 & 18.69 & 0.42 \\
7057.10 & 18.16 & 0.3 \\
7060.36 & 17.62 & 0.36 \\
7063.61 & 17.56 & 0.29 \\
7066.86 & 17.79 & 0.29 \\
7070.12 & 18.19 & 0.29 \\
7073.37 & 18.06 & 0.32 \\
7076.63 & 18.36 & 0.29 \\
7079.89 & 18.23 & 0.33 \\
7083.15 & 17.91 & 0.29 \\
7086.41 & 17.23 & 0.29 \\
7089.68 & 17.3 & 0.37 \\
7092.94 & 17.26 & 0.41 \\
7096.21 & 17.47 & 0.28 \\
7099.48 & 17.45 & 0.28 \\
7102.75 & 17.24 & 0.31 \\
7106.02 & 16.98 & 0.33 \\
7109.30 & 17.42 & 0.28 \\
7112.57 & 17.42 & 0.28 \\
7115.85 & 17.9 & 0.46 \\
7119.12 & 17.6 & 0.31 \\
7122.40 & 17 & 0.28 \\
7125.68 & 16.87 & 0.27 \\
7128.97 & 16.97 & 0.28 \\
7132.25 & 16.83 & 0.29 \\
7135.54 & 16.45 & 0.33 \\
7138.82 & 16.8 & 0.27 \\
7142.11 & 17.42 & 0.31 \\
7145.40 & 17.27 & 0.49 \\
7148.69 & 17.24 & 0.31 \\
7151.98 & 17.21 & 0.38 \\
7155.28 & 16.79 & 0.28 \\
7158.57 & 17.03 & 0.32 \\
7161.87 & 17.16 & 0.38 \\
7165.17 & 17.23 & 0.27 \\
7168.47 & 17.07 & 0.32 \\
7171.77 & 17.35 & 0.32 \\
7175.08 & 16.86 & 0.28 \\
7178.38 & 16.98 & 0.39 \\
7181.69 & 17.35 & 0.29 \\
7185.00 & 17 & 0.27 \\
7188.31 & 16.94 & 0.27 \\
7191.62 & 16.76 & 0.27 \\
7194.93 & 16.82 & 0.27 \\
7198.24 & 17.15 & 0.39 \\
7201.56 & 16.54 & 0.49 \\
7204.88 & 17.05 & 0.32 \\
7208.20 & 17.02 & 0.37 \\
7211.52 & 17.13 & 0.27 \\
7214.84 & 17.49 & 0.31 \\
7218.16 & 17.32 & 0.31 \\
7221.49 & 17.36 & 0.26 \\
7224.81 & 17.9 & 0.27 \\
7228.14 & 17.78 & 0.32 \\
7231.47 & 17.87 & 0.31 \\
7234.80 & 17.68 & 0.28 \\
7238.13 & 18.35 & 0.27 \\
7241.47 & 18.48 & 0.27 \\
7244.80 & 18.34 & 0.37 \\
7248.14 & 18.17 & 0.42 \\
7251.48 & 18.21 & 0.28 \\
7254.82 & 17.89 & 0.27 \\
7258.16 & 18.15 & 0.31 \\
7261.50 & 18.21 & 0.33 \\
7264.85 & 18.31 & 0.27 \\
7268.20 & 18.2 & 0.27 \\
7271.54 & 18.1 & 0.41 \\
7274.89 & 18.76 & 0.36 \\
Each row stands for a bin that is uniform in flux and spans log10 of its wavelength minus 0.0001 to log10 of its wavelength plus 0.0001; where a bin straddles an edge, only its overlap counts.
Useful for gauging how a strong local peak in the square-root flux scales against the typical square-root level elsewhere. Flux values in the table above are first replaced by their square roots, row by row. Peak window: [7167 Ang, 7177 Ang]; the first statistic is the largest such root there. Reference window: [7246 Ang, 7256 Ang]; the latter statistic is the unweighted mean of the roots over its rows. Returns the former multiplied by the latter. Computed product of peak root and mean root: 17.7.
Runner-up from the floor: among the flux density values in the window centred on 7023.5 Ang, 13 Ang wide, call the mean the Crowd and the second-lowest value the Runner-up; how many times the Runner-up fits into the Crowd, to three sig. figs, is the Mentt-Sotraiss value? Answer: 1.00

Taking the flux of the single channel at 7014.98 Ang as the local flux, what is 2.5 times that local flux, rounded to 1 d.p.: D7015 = 46.8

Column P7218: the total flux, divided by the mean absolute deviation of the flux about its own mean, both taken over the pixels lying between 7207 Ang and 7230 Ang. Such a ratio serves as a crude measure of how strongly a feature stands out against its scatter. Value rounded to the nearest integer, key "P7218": 483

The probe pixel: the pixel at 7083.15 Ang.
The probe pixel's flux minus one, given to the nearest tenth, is 16.9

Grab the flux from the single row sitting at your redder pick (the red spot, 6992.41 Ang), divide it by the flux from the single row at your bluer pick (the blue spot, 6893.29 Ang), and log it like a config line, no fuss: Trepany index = 0.988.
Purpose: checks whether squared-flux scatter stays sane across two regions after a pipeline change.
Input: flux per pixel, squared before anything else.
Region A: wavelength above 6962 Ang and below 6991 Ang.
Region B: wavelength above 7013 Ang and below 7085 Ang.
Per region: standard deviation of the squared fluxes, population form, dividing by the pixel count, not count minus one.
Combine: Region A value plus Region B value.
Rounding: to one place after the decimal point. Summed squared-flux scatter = 34.7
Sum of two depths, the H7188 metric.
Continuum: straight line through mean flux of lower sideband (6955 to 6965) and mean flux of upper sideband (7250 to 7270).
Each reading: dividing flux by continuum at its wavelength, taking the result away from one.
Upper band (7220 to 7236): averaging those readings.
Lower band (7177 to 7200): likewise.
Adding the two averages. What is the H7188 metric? 0.100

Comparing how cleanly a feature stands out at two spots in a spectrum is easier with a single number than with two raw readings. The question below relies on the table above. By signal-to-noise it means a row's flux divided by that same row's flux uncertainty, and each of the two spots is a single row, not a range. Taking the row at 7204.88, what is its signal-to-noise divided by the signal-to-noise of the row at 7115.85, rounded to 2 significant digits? 1.4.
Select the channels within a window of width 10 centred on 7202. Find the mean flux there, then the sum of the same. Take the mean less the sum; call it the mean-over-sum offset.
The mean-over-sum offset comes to -34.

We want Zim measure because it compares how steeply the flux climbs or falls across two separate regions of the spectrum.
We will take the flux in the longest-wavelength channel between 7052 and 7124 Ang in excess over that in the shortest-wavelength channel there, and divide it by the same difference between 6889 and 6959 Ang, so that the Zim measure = 11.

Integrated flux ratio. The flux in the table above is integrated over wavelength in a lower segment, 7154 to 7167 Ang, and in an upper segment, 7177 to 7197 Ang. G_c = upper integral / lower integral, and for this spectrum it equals 1.5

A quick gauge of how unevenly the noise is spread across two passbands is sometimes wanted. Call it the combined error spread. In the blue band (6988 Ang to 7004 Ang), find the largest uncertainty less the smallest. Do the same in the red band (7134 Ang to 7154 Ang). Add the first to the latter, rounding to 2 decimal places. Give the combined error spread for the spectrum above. 0.24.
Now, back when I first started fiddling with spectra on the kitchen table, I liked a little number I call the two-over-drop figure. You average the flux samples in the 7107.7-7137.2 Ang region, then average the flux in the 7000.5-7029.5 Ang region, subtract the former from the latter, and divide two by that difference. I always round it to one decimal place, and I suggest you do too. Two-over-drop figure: 1.2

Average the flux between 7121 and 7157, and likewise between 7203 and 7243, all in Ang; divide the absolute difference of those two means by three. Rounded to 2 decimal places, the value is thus 0.21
